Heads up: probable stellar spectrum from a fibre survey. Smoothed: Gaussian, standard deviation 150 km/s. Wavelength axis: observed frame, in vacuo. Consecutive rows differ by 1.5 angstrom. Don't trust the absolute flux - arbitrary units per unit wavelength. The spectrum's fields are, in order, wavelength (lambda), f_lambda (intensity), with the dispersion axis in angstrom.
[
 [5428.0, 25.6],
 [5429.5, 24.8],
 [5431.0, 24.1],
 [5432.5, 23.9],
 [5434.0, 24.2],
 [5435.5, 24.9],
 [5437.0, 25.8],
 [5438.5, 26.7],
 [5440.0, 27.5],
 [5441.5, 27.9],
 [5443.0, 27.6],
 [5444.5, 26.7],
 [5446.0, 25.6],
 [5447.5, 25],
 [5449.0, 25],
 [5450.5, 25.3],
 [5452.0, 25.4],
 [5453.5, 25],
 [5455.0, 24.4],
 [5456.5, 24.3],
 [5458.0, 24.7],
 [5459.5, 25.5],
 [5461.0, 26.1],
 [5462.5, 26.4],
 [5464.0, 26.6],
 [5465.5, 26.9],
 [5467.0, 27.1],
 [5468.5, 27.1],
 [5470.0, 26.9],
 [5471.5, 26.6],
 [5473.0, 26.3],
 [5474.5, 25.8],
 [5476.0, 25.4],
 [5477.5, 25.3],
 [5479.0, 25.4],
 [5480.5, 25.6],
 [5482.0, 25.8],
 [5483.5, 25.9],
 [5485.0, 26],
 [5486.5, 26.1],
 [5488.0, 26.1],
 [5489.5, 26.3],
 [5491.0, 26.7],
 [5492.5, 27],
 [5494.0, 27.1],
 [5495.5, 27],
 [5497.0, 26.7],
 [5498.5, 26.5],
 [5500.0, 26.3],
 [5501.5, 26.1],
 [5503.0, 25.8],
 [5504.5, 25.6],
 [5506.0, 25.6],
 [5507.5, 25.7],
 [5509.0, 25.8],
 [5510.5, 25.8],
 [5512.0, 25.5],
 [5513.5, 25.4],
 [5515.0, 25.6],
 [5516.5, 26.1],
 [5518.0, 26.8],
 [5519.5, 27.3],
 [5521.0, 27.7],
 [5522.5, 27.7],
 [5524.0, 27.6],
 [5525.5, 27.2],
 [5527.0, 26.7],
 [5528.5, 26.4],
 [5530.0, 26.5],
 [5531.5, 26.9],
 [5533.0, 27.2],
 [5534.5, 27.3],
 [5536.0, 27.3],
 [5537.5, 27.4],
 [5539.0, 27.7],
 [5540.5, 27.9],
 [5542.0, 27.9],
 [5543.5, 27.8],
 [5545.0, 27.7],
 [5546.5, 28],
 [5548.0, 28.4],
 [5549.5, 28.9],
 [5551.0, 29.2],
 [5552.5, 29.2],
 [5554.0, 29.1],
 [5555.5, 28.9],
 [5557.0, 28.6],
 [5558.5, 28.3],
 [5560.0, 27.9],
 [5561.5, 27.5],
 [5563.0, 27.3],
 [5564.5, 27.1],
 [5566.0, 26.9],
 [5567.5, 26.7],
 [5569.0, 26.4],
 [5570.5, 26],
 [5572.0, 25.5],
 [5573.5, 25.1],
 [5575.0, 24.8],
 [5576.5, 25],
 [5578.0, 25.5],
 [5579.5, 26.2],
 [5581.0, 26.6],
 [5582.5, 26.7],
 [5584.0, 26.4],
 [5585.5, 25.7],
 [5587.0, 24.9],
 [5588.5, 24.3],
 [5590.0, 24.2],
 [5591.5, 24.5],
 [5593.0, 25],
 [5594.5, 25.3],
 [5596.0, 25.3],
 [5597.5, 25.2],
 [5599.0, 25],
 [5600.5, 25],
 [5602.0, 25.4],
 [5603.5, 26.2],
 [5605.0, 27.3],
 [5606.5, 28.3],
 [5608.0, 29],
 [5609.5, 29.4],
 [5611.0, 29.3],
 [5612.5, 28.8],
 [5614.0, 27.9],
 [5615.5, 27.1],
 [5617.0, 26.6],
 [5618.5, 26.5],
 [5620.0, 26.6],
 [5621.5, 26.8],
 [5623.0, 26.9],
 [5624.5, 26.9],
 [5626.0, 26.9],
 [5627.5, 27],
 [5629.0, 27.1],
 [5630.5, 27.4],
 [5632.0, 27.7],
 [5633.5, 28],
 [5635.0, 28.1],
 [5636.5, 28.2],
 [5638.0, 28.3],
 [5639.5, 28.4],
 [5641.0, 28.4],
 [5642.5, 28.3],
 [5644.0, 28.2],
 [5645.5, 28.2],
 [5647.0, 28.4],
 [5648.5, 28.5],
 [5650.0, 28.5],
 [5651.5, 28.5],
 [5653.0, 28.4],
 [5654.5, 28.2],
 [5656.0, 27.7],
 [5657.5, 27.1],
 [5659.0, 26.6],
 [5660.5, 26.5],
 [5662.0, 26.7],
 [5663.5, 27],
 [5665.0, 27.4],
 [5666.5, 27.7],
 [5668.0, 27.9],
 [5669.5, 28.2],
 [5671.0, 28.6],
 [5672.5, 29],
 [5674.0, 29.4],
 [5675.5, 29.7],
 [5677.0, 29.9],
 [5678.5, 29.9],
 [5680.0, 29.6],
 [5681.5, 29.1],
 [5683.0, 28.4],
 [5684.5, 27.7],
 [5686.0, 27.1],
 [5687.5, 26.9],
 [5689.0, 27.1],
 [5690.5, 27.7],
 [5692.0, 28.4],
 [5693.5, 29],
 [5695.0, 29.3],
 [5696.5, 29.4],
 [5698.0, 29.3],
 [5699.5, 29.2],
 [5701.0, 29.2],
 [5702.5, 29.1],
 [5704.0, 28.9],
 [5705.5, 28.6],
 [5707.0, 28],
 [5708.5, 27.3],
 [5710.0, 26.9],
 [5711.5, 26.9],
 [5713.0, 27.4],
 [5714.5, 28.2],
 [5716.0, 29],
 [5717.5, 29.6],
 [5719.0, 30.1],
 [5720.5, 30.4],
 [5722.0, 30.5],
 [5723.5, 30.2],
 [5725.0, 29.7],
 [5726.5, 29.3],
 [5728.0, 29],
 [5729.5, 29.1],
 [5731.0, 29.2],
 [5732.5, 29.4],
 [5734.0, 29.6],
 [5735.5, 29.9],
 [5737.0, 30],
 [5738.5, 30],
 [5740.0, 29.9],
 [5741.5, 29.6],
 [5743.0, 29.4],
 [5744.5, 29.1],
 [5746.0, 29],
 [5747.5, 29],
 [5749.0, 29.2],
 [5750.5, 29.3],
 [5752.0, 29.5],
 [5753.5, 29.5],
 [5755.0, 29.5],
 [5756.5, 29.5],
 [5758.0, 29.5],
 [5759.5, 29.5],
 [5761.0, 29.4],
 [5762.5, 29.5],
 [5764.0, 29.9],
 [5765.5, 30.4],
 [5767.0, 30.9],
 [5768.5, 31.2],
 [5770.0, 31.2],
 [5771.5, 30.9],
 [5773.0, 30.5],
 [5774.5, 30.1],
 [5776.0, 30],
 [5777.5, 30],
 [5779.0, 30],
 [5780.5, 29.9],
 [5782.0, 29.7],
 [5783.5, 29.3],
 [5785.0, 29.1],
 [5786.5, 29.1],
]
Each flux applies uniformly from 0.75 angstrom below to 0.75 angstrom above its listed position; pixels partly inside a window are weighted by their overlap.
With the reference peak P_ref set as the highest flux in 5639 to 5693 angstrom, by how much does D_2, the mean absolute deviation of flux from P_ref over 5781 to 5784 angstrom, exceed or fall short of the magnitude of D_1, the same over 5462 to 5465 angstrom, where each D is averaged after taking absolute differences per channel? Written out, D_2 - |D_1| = -3.0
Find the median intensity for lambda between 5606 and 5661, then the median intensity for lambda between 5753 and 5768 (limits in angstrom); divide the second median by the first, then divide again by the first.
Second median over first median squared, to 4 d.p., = 0.0374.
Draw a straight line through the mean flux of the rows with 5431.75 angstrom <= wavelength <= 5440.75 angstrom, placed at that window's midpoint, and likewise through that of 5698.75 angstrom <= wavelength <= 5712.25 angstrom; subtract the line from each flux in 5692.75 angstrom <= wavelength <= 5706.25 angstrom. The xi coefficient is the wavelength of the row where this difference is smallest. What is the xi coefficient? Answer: 5705.5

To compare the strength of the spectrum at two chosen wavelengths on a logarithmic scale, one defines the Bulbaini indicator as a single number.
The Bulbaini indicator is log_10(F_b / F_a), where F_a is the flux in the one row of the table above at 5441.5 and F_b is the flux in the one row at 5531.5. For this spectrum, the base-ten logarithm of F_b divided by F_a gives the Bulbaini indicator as -0.016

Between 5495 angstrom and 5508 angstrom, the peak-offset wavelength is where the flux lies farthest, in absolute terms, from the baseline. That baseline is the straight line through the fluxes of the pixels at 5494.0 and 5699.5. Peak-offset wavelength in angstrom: 5506.0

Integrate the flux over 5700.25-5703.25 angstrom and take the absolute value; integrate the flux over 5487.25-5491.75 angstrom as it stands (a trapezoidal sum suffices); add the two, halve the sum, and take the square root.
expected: 10.2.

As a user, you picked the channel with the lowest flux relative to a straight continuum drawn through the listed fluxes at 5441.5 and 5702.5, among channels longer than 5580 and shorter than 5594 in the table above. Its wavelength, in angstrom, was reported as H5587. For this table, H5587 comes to 5590.0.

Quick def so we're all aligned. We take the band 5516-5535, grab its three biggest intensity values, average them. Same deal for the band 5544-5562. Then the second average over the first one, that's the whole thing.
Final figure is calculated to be 1.05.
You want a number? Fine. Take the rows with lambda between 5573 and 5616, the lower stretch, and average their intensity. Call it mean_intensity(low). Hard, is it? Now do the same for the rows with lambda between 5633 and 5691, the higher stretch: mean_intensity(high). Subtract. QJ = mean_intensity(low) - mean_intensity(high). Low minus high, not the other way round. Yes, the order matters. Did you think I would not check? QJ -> -2.0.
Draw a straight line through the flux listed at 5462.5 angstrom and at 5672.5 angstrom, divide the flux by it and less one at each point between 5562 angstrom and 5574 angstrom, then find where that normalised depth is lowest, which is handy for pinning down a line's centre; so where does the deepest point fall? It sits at 5573.5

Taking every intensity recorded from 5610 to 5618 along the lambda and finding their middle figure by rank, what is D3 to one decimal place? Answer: 27.9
